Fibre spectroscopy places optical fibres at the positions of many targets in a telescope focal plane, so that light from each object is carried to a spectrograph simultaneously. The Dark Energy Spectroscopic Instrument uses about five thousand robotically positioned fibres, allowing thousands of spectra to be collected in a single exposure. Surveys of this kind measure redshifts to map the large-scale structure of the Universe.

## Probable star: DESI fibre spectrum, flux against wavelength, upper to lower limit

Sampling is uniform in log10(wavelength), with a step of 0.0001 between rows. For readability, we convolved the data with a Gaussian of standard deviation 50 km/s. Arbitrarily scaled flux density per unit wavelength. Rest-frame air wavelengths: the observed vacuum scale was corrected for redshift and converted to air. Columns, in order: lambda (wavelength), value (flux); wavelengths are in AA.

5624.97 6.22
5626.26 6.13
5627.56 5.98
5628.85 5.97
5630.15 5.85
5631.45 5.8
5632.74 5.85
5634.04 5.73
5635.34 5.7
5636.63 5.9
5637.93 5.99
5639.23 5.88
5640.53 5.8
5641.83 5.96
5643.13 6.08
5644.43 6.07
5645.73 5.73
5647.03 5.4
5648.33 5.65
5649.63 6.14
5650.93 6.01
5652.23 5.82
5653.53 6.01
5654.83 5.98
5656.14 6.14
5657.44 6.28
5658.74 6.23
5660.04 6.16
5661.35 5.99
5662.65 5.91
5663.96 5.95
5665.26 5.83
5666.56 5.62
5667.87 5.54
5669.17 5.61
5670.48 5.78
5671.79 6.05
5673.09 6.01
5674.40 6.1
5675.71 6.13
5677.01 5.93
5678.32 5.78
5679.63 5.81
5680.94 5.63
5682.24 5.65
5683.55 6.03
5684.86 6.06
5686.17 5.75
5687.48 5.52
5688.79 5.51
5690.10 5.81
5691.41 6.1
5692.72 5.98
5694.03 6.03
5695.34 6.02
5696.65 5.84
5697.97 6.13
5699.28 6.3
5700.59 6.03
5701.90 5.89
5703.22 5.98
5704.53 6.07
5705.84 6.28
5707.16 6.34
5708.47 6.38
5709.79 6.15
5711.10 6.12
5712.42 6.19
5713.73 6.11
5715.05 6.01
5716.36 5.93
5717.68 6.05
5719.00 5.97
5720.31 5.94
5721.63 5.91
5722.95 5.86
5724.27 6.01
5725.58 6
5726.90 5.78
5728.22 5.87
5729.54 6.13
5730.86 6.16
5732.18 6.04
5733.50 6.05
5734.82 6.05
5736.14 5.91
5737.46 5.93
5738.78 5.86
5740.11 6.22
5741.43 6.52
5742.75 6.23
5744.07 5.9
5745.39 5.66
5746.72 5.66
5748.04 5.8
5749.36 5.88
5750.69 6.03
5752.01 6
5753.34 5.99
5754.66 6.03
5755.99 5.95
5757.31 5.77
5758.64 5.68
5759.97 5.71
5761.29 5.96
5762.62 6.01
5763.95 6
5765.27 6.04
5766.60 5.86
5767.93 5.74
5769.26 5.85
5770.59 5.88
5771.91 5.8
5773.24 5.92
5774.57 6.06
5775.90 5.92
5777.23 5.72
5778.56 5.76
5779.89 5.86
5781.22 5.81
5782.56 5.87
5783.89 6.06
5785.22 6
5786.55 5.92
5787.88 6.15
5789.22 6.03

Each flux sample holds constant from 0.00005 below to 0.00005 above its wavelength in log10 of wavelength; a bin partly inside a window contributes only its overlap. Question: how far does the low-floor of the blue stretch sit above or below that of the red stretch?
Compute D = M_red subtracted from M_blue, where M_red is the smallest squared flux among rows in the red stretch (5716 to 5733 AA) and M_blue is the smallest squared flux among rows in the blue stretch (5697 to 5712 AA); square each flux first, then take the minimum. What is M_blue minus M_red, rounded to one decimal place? 1.3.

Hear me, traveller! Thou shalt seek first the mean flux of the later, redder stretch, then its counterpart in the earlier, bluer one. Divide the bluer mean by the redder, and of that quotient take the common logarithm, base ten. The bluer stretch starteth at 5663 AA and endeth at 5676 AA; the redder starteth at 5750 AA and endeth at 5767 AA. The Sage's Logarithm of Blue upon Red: -0.005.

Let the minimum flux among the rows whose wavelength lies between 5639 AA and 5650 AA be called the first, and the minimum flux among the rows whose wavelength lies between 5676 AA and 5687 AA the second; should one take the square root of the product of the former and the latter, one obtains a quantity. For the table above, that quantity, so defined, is 5.51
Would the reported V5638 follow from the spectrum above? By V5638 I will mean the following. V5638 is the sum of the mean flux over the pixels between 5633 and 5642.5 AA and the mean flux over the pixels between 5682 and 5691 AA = 11.6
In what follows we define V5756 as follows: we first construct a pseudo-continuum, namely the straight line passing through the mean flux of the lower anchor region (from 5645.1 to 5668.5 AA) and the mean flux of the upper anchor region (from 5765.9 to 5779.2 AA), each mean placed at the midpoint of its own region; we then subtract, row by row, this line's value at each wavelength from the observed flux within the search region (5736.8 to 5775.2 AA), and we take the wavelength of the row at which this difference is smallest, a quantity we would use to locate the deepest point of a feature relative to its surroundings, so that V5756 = 5745.39 AA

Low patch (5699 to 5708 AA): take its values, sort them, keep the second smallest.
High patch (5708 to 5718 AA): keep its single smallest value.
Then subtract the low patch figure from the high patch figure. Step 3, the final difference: -0.05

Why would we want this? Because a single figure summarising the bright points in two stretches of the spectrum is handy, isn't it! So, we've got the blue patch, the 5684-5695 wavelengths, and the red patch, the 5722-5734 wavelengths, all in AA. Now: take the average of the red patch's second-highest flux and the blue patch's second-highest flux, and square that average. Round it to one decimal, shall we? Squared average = 37.1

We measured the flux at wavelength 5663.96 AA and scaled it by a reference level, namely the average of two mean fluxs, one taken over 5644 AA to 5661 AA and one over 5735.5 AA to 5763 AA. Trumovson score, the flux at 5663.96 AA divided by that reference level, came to 1.00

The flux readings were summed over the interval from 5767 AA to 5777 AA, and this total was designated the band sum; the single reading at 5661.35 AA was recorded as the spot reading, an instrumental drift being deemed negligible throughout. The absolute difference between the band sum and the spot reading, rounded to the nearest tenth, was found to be 35.2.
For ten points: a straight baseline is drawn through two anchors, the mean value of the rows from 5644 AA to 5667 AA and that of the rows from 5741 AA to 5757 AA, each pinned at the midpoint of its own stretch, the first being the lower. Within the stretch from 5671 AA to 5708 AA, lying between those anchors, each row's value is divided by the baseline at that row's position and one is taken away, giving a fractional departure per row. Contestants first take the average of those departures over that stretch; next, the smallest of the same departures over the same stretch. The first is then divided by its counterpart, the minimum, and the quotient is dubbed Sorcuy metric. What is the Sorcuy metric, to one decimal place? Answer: 0.0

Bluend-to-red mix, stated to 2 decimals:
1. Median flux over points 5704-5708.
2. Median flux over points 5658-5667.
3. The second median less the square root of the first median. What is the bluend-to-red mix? 3.44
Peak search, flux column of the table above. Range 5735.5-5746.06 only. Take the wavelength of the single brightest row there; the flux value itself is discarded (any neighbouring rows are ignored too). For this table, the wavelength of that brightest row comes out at 5741.43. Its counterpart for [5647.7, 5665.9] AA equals 5657.44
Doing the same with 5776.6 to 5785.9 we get 5783.89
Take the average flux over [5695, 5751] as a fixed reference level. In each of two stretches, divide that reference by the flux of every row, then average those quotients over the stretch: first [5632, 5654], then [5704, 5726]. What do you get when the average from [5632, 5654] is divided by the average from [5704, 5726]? 1.04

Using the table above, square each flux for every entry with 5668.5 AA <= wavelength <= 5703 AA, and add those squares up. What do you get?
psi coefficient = 907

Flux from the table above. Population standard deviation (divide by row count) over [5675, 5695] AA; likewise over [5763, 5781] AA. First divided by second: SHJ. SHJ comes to 1.9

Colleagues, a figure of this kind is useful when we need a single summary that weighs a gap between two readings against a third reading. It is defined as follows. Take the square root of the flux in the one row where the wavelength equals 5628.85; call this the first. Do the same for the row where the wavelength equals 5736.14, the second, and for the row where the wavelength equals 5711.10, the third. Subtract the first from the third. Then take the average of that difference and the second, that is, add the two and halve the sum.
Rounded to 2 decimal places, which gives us 1.23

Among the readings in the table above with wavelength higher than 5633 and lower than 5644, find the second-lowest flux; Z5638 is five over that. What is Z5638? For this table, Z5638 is 0.87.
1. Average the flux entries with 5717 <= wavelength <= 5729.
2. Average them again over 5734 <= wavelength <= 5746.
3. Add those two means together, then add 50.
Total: 62.0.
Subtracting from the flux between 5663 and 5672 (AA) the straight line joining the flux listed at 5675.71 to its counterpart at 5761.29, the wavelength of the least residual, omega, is 5667.87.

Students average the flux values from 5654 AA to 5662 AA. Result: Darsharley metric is 6.13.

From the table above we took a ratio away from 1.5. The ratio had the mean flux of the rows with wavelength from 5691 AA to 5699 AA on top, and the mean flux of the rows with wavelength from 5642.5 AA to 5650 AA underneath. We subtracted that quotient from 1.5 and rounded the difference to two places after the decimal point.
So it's 0.47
